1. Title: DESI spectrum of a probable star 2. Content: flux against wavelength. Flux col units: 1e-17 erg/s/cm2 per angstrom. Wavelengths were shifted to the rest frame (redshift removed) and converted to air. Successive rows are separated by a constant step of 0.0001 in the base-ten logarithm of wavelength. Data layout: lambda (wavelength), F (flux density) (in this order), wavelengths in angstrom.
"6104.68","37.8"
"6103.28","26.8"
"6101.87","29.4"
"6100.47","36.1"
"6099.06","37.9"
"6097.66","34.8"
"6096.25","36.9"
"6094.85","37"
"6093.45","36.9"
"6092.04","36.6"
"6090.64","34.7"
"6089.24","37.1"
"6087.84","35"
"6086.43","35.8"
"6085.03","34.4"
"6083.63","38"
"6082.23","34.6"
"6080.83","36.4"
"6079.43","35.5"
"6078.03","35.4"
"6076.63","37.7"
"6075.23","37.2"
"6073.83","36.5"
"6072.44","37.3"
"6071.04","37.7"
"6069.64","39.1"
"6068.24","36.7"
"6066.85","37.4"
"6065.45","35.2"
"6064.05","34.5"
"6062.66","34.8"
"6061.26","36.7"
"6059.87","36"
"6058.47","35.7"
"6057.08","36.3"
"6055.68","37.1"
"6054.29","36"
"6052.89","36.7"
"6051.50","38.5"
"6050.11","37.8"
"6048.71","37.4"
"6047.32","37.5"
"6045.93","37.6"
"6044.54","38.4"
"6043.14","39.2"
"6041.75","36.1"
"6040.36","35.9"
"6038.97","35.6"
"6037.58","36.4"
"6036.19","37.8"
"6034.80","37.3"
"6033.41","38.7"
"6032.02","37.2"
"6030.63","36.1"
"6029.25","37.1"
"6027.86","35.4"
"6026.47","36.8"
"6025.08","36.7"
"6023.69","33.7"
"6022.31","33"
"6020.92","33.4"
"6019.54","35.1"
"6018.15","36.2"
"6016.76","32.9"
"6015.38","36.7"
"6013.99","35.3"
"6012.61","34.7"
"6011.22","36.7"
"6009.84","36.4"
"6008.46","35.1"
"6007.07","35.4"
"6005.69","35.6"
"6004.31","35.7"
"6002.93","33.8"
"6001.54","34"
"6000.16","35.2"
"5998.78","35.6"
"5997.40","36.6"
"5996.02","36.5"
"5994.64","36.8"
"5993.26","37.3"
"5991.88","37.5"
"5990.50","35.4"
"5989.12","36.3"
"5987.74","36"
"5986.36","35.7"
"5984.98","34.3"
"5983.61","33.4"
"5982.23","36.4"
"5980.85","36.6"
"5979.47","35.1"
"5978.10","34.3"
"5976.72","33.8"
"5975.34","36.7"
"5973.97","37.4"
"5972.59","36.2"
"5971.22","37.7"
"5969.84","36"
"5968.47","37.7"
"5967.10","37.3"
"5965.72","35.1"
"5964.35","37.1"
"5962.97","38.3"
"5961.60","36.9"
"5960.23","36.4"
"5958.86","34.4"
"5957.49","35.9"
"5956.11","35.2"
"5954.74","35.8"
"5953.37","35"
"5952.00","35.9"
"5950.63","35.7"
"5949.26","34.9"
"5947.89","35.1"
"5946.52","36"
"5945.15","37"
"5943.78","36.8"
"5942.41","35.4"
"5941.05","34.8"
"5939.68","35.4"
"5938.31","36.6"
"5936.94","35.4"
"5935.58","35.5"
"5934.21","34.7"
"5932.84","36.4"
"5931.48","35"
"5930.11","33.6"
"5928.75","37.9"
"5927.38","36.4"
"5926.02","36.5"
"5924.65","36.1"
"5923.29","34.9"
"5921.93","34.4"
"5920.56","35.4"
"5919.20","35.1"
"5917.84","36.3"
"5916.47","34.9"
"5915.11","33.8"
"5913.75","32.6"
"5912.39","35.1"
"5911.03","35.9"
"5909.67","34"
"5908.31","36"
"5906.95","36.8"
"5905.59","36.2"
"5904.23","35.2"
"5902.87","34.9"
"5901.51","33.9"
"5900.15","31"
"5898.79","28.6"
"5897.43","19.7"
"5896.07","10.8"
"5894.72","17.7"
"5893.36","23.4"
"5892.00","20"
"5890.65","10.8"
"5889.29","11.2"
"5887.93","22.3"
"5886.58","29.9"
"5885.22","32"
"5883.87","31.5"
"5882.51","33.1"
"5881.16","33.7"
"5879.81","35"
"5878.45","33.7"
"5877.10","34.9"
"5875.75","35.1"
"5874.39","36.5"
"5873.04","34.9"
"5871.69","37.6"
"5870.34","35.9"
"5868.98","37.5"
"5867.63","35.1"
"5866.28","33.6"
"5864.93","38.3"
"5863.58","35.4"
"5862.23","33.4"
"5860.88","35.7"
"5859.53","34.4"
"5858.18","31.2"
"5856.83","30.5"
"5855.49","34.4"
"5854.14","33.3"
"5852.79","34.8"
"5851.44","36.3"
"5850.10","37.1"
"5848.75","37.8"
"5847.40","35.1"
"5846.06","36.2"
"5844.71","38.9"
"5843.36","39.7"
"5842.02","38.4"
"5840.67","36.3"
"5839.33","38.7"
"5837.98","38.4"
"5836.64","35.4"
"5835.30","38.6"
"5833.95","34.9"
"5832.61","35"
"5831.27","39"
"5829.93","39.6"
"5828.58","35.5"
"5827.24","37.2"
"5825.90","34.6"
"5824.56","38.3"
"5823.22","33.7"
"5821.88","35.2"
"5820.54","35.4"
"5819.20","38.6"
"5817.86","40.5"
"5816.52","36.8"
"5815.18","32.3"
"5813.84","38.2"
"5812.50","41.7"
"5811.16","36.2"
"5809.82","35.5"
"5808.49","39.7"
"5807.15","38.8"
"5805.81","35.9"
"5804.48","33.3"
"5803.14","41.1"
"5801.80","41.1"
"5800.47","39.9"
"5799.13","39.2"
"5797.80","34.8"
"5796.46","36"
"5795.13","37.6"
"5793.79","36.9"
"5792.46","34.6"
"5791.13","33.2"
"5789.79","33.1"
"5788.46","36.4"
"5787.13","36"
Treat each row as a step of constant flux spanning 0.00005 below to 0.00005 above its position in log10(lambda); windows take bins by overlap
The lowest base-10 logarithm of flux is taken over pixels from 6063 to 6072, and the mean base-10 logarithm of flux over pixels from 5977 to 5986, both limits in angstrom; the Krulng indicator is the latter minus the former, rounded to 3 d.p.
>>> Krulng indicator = 0.006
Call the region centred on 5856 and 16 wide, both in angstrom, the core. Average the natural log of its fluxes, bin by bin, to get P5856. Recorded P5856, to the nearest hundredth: 3.54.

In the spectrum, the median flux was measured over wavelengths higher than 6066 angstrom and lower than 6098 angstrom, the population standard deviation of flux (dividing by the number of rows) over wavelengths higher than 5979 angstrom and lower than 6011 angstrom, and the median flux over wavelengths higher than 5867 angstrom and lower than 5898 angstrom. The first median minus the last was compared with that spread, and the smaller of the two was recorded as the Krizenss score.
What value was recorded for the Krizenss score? 1.1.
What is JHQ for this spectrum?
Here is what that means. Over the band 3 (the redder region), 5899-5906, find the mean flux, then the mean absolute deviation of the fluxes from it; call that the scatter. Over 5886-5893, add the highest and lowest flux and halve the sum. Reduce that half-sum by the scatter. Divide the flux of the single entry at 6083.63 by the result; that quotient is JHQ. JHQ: 2.01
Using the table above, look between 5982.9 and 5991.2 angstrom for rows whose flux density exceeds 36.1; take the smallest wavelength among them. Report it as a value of 5989.12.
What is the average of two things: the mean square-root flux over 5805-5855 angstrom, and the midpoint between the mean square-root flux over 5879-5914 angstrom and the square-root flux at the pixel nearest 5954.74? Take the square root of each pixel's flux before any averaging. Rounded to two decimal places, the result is 5.85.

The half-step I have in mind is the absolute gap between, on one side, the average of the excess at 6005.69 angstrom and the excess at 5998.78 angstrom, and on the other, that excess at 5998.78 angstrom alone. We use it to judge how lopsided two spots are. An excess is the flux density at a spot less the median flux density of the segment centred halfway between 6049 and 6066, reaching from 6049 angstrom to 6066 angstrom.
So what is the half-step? 0.0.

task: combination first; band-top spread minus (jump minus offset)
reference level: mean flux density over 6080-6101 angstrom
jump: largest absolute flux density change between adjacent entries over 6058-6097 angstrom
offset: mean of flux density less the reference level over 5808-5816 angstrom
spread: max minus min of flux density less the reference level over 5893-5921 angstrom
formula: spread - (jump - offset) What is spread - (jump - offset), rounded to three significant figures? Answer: 23.5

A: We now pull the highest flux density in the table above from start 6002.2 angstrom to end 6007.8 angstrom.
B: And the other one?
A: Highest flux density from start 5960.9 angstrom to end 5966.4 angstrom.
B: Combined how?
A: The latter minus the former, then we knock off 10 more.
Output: -7.4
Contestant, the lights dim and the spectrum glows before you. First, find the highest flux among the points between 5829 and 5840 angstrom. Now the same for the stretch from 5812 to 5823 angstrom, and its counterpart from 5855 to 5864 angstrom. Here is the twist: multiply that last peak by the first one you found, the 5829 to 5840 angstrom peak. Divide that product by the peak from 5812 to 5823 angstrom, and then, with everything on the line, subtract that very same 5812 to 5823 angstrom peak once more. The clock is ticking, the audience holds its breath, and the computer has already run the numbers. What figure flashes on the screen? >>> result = -8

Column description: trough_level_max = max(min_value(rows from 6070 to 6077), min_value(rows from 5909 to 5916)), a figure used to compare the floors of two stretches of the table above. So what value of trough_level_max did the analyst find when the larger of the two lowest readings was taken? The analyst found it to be 36.5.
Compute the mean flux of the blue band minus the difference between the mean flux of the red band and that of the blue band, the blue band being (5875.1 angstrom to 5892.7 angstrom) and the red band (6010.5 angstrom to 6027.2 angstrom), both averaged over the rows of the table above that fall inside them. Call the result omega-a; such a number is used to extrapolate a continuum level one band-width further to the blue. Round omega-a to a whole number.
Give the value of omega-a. 21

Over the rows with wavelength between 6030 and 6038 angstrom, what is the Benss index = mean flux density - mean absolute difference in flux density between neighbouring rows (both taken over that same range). 36.1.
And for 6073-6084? 35.0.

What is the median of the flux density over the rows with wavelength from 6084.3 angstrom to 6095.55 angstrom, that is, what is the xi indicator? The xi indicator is 36.2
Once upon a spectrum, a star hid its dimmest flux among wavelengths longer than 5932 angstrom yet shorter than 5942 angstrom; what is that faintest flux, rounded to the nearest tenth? 34.7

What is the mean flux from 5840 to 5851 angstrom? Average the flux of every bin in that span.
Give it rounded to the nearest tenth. 37.4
